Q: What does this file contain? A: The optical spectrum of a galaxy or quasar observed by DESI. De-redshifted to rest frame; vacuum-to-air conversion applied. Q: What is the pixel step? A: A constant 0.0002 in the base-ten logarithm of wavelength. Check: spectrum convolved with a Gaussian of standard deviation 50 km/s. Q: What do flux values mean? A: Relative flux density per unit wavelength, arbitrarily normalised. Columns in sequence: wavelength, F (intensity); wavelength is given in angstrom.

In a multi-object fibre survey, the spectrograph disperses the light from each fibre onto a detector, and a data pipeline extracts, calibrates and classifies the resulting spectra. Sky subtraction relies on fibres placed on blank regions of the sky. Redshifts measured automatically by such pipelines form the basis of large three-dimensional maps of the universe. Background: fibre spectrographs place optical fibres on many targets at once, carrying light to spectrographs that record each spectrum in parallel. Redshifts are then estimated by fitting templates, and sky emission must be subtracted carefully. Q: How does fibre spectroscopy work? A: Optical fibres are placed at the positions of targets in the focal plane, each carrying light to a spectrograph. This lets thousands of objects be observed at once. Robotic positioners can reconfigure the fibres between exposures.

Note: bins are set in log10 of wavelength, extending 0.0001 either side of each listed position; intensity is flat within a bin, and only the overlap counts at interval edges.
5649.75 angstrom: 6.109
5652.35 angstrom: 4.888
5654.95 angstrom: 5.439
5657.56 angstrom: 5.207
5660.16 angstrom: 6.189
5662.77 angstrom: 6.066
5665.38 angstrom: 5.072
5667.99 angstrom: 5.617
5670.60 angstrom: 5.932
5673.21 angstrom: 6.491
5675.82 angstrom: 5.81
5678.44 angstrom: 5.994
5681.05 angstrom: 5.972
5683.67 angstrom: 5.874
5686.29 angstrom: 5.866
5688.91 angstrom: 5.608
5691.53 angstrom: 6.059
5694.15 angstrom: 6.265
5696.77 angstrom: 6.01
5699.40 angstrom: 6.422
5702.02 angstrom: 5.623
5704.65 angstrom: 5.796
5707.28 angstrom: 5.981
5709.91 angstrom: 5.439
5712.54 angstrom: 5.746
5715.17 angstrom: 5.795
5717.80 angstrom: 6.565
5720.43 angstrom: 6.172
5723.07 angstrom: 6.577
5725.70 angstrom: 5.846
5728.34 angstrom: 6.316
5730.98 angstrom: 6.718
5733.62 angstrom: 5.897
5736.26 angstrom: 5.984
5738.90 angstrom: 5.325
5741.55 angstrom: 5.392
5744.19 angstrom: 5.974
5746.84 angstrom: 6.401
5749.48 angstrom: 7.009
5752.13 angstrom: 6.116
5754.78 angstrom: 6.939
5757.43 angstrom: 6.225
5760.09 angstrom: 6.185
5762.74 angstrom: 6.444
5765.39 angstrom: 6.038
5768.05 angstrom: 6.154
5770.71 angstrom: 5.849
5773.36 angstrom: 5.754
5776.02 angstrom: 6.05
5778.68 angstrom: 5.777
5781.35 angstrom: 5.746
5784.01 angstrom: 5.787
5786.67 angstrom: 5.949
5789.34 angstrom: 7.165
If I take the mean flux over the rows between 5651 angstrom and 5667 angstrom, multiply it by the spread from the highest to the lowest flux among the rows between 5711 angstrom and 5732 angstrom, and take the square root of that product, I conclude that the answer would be 2.3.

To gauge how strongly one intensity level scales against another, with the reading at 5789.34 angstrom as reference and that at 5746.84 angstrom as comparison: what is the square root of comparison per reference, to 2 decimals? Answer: 0.95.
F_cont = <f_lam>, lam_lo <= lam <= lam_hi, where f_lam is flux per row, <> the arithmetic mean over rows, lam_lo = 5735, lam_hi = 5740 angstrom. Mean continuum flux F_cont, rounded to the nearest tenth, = 5.7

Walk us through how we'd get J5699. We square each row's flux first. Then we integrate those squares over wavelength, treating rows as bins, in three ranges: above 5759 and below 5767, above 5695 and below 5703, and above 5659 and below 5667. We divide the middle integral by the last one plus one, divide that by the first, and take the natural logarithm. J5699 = -5.65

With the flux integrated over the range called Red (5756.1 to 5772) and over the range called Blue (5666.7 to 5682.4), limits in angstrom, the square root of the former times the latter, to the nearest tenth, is 95.7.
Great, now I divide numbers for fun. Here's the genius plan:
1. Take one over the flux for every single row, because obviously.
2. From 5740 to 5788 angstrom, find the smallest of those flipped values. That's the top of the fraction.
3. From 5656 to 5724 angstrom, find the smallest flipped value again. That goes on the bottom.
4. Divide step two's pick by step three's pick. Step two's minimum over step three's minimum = 0.94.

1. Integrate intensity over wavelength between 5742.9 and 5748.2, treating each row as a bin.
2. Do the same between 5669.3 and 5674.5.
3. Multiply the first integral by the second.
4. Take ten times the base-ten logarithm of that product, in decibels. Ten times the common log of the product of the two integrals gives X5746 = 30.26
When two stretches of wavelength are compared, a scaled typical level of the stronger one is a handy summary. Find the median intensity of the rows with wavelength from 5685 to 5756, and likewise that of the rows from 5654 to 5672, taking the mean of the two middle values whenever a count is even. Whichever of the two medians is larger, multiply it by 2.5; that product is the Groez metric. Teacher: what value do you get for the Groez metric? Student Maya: 15.0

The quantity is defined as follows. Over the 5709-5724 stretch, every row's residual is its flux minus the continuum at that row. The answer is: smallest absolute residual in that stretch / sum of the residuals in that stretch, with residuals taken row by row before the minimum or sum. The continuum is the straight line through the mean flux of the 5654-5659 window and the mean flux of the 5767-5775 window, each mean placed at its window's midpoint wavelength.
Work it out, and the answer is 0.05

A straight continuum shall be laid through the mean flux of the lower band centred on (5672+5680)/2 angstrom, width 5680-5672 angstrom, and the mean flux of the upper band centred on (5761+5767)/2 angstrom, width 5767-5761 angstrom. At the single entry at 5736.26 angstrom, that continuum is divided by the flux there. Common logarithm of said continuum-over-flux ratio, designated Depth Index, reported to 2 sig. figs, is 0.015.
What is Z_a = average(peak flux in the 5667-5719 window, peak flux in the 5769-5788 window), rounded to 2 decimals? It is 6.31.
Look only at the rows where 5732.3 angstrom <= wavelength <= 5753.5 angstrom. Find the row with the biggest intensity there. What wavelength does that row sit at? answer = 5749.48 angstrom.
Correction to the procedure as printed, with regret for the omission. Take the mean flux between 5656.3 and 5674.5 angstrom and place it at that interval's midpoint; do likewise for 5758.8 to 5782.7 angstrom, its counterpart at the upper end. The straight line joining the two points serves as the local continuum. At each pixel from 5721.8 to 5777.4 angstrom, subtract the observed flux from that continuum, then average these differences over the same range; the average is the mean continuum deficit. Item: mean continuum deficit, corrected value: -0.19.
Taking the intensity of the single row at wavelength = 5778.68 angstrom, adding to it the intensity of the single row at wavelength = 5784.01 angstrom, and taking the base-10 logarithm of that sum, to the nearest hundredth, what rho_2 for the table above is 1.06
